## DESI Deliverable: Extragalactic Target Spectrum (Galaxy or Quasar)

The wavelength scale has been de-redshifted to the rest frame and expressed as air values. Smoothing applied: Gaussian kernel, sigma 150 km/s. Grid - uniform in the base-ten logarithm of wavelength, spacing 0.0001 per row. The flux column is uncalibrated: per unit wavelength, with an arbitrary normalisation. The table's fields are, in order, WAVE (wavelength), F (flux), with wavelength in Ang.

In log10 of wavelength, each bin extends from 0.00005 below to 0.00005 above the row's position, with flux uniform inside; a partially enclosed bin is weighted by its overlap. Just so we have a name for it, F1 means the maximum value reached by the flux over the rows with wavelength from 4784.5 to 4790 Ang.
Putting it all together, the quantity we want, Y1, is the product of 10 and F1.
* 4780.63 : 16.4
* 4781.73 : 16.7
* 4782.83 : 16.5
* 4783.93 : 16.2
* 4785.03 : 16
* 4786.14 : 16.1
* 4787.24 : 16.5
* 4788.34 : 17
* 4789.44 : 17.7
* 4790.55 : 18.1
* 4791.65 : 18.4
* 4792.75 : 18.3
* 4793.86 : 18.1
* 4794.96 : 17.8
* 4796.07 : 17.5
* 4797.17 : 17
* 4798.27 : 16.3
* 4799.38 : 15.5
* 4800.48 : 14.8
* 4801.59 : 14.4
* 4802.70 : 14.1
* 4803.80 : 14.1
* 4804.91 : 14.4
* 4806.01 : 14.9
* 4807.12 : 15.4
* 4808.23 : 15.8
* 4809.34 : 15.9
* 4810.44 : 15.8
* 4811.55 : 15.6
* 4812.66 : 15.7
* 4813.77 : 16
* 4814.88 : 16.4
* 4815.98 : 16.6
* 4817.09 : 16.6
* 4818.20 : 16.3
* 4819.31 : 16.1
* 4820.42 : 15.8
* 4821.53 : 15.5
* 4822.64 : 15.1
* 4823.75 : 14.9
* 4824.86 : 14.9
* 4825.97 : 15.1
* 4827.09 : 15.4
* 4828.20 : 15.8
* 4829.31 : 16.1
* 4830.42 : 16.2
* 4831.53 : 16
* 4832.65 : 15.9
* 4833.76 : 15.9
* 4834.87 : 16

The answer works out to 177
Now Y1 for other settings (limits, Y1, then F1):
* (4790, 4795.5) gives 184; 18.4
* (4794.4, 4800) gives 178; 17.8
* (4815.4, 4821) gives 166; 16.6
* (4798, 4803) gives 163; 16.3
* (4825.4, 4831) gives 162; 16.2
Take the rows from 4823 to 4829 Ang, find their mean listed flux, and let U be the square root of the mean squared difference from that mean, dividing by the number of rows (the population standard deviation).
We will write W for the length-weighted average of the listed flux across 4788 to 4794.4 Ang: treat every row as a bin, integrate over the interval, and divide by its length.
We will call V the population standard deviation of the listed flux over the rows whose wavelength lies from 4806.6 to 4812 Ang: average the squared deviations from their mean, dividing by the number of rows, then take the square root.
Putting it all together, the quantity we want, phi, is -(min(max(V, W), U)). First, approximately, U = 0.34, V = 0.18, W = 18.0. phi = -0.34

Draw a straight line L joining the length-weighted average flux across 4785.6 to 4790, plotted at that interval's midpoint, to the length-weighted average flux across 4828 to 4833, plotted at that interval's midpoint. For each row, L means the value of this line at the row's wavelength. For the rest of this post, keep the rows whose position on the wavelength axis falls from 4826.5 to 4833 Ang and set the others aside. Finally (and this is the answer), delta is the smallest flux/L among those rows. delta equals 0.96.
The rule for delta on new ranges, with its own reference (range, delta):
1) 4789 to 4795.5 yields 1.05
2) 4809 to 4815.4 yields 0.95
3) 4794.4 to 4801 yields 0.89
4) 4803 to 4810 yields 0.85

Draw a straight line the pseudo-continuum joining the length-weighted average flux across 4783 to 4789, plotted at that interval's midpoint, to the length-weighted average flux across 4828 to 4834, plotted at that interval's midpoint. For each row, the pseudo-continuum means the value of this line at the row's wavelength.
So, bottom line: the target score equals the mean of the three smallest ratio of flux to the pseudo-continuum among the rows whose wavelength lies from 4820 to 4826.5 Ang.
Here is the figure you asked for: 0.931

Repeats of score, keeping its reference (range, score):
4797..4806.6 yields 0.874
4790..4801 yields 0.954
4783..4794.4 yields 0.981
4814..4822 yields 0.982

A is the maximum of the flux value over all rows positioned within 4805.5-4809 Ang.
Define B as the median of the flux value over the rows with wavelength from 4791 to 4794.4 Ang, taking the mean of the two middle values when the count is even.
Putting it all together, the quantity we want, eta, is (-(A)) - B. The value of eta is -34.1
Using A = 15.8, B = 18.3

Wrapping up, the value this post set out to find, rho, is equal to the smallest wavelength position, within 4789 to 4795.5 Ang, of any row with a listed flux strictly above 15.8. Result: 4789.44 Ang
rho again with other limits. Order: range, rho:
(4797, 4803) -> 4797.17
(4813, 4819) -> 4813.77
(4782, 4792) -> 4782.83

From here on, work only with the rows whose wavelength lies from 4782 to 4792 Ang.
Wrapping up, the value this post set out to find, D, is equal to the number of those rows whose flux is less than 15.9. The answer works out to 0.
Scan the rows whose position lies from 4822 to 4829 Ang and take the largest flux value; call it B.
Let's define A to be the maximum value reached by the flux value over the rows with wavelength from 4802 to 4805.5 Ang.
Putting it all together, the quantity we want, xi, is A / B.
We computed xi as 0.91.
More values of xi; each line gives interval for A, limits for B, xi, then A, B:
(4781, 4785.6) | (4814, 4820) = 1.01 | 16.7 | 16.6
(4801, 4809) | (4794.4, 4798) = 0.89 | 15.8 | 17.8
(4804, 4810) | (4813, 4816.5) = 0.96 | 15.9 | 16.6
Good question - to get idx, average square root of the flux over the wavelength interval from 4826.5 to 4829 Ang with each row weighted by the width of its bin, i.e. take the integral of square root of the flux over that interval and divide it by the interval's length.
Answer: 3.95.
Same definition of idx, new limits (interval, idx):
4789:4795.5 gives 4.25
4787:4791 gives 4.17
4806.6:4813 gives 3.96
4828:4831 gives 4.02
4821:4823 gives 3.91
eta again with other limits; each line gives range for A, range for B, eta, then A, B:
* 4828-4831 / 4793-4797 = -34.0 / 16.2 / 17.8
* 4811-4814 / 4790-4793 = -34.3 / 16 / 18.3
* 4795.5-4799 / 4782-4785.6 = -33.7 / 17.5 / 16.2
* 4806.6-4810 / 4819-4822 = -31.7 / 15.9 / 15.8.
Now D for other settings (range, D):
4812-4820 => 1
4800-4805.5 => 5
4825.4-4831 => 3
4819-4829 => 8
